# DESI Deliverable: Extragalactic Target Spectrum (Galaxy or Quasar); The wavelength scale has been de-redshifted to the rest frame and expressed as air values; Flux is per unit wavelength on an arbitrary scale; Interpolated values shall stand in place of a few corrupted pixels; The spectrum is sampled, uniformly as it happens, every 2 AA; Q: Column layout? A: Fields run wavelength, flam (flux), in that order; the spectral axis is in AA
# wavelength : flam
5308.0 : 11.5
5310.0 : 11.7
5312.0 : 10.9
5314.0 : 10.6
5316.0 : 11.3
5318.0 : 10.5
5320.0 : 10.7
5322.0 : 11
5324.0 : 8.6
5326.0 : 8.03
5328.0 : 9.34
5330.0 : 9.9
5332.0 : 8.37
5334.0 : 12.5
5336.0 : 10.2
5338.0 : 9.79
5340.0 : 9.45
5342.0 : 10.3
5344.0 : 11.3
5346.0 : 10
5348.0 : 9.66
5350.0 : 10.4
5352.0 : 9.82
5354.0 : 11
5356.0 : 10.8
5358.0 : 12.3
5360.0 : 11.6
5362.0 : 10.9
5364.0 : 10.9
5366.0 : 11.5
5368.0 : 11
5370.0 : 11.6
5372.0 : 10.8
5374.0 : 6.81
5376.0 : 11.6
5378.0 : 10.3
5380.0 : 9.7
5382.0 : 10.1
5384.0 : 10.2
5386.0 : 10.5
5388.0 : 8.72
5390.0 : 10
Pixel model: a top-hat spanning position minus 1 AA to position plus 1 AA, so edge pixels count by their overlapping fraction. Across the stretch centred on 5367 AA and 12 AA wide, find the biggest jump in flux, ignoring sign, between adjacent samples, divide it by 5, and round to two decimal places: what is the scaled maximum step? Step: 0.16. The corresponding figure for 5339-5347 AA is 0.26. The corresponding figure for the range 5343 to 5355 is 0.26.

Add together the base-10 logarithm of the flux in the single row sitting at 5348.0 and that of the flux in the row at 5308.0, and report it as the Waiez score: 2.05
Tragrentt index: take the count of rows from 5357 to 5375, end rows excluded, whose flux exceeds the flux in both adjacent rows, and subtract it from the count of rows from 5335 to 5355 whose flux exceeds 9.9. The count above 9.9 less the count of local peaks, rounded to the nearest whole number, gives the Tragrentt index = 4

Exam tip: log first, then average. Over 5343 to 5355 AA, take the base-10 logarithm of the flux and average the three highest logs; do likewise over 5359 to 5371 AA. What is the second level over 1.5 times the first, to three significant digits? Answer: 0.683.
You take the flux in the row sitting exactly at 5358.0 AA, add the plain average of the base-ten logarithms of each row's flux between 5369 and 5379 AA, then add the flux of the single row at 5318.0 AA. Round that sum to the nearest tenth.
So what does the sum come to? 23.8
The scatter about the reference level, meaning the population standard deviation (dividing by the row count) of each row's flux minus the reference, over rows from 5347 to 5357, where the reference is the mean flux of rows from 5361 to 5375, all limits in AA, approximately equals 0.53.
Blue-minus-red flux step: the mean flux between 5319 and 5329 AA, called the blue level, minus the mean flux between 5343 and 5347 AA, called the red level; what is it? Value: -1.1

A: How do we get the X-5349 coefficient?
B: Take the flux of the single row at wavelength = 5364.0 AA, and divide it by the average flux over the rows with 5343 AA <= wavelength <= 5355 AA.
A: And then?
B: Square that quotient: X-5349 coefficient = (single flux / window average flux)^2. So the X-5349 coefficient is 1.11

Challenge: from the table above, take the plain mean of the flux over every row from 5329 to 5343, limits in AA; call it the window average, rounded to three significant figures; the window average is 10.1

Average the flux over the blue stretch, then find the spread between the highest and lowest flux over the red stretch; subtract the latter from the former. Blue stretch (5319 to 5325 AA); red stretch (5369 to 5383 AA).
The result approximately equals 5.3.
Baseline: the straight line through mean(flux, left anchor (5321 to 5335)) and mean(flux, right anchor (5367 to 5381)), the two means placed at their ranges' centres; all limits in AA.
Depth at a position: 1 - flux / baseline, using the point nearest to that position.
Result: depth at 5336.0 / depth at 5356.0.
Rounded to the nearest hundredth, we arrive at 0.56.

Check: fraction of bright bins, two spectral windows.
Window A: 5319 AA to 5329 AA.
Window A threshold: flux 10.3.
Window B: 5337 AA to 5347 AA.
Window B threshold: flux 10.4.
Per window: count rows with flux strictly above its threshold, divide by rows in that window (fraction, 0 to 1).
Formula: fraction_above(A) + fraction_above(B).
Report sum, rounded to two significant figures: 0.60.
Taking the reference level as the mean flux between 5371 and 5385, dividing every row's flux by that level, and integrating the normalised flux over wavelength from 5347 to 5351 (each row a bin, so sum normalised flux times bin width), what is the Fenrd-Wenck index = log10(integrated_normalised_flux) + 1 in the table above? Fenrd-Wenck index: 1.61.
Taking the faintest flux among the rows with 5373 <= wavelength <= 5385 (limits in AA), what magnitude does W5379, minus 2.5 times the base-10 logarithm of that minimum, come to -2.08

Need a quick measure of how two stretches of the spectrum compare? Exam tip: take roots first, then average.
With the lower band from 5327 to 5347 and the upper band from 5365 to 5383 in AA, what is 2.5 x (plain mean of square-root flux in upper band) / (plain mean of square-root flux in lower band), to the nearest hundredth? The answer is 2.53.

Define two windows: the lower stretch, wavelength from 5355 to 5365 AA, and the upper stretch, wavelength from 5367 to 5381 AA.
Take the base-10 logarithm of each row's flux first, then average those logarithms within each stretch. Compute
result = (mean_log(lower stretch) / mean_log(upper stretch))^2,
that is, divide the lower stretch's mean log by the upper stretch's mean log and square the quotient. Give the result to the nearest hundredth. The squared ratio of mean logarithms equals 1.10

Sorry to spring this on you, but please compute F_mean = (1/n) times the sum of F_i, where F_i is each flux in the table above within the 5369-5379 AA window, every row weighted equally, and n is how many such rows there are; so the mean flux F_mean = 10.2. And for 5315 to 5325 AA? 10.4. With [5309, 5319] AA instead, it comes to 11.0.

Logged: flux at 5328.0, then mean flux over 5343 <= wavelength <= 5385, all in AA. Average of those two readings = 9.96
